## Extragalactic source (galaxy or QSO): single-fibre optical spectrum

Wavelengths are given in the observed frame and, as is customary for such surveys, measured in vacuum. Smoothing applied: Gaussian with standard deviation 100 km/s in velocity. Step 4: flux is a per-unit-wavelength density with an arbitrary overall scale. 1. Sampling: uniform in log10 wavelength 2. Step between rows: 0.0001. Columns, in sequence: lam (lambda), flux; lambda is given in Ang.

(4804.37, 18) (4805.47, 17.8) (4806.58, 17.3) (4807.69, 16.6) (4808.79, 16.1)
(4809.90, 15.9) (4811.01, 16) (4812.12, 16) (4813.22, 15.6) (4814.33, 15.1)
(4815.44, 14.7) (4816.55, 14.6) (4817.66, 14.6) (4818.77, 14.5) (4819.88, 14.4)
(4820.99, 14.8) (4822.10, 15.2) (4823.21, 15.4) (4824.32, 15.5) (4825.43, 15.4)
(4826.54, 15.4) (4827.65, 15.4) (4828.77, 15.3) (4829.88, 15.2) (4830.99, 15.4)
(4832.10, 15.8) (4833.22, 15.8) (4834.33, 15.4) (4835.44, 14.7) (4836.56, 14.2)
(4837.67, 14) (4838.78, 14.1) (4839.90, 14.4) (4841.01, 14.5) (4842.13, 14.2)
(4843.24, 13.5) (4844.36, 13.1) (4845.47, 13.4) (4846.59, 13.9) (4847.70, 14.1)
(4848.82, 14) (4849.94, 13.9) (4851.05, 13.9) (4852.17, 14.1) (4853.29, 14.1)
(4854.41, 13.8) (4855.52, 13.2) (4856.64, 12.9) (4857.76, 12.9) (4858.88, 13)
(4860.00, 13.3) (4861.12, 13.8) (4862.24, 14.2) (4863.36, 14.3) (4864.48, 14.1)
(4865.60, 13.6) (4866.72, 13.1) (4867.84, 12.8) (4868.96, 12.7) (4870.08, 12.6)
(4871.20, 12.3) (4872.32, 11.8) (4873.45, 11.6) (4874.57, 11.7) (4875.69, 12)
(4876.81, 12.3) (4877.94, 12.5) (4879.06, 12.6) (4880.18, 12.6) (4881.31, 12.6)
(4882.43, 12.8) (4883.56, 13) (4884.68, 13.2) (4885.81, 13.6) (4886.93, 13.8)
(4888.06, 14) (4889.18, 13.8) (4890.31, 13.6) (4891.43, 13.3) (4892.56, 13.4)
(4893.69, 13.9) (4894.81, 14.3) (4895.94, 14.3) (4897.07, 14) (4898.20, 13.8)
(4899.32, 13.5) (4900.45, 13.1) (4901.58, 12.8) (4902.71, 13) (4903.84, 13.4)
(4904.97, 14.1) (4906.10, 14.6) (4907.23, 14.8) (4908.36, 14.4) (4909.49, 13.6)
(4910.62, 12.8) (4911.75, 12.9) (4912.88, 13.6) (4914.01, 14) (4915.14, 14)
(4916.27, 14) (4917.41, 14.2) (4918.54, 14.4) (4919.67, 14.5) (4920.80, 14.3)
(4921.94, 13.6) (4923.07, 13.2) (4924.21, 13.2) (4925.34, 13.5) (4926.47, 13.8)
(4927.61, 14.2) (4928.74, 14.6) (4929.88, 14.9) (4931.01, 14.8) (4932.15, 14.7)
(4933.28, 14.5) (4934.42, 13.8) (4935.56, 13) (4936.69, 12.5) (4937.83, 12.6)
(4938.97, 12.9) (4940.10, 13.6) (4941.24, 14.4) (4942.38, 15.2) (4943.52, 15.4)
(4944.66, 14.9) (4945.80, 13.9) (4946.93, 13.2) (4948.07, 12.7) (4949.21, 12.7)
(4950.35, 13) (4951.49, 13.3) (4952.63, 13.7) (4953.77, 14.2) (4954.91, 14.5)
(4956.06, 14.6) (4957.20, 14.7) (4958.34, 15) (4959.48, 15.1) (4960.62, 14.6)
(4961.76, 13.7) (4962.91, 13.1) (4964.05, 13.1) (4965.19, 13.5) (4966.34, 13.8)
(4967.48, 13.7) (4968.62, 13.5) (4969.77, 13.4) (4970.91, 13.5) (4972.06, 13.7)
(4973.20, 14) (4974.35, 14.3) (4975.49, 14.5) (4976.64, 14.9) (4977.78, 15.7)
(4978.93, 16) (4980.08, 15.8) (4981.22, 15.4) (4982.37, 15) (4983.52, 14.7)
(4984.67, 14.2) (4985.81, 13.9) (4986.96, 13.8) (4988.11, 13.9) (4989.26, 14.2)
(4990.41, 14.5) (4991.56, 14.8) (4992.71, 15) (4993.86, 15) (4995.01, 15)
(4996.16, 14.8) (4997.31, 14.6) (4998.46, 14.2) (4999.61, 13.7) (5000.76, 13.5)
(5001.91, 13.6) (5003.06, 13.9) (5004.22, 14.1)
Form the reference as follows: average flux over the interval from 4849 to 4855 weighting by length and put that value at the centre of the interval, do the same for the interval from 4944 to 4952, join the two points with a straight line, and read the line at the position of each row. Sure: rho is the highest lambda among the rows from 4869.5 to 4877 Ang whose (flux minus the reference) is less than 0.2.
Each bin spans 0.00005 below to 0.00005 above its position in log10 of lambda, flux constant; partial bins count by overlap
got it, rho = 4876.81 Ang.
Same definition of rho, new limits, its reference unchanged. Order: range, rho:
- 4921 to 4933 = 4925.34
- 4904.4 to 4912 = 4911.75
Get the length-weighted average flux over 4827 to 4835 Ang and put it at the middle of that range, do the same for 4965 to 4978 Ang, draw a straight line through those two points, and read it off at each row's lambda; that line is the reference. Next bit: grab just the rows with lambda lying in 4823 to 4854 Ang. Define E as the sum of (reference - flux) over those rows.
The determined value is 23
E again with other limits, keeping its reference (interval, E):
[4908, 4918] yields 8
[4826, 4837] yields 2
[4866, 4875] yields 22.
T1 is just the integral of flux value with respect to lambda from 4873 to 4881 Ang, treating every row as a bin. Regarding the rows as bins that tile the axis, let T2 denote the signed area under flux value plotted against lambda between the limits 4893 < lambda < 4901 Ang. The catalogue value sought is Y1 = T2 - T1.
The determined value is 13.1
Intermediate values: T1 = 98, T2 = 111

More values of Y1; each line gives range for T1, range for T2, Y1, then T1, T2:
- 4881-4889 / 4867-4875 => -8.7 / 107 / 98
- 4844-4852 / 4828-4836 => 12.5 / 110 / 123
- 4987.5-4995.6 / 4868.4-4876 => -26.4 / 118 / 92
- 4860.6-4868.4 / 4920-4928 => 2.7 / 107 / 110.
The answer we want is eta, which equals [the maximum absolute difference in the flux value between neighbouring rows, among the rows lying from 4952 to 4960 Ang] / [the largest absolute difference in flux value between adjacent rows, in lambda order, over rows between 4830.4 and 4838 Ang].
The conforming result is 0.7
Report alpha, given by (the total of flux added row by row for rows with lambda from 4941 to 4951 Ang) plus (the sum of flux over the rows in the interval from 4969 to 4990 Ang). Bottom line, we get 386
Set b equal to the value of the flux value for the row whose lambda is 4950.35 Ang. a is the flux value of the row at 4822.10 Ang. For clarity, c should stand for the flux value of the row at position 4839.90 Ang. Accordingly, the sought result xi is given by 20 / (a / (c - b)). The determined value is 1.8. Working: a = 15.2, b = 13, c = 14.4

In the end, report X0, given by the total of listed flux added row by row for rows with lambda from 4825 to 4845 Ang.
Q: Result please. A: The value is 266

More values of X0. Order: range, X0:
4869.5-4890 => 229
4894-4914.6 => 247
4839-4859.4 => 247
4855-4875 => 234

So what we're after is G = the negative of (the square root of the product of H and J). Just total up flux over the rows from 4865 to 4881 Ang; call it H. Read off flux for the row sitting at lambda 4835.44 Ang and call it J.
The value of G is -50.6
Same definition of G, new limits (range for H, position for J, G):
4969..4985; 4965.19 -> -52.6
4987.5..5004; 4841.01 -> -53.9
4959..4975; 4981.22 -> -54.5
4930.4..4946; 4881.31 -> -49.7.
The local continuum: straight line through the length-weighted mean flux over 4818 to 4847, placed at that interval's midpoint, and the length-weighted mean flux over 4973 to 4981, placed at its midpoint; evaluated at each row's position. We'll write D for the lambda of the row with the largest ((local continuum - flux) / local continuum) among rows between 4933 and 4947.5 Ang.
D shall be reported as 4936.69 Ang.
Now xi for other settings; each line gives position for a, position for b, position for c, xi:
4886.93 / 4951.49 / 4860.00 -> 0.0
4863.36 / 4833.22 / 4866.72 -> -3.8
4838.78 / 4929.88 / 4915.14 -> -1.3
